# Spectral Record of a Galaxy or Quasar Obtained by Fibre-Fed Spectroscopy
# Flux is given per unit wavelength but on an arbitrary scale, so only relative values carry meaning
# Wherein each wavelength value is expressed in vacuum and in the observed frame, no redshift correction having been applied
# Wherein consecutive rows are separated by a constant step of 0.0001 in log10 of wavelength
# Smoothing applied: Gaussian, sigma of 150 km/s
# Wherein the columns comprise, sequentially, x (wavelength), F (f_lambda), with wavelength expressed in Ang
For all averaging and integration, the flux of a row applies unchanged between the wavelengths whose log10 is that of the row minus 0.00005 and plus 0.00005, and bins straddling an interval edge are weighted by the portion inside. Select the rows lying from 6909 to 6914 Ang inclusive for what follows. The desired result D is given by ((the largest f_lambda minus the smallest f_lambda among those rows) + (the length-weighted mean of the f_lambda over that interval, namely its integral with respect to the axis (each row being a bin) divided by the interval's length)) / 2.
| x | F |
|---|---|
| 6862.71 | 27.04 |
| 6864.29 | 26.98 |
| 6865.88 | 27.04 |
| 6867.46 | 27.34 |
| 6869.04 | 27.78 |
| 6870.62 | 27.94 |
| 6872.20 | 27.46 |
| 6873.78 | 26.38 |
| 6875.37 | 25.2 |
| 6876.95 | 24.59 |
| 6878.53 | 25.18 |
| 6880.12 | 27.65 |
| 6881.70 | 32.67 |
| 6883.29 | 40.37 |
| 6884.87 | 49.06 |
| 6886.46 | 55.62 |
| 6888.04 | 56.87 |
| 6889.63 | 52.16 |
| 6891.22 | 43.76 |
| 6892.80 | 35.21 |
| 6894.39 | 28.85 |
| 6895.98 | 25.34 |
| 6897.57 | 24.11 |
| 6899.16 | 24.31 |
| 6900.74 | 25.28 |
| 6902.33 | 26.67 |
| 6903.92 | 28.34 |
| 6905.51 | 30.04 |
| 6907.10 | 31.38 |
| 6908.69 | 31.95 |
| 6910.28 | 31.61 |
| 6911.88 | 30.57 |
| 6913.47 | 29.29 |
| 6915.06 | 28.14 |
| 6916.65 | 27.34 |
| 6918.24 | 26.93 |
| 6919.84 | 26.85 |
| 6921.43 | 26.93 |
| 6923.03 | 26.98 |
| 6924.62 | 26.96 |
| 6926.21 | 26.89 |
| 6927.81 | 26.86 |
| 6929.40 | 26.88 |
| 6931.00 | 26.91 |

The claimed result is 16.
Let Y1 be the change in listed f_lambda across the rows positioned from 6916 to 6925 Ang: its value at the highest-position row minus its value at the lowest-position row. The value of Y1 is 0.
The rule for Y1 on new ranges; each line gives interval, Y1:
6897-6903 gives 3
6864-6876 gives -2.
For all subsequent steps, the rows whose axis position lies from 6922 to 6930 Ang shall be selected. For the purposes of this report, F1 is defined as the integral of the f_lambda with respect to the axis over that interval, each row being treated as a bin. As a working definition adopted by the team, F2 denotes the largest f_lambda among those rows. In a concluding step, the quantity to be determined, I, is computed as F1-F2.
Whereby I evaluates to 188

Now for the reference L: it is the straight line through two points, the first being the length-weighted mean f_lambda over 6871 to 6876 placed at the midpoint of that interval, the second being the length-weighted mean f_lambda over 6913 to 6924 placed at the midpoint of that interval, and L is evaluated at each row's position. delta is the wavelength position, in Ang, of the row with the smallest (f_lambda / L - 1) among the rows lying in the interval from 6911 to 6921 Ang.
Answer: 6919.84 Ang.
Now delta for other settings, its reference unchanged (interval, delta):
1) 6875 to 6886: 6876.95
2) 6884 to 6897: 6895.98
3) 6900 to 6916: 6900.74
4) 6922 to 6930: 6929.40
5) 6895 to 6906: 6897.57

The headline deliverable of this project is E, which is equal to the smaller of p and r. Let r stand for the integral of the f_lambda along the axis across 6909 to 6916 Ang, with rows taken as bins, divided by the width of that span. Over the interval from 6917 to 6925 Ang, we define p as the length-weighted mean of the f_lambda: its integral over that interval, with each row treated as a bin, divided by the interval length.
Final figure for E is 26.9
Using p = 27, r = 30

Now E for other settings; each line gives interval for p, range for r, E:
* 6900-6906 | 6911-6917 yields 27.5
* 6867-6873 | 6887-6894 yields 27.7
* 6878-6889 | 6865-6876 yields 27.0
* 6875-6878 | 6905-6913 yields 24.9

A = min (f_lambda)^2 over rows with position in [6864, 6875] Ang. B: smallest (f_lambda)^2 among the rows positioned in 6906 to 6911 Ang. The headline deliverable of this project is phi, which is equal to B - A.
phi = 289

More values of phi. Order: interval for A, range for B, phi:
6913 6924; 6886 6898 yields -140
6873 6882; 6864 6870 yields 123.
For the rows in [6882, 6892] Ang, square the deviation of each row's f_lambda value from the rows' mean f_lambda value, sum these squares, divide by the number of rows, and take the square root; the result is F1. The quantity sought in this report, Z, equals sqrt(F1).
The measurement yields 2.4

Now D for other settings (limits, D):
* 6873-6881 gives 14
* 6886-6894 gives 35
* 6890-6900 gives 25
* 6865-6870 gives 14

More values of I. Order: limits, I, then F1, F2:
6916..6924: 189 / 216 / 27.34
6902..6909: 176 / 208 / 31.95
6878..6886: 240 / 289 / 49.06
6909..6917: 206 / 237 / 31.61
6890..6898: 219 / 263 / 43.76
